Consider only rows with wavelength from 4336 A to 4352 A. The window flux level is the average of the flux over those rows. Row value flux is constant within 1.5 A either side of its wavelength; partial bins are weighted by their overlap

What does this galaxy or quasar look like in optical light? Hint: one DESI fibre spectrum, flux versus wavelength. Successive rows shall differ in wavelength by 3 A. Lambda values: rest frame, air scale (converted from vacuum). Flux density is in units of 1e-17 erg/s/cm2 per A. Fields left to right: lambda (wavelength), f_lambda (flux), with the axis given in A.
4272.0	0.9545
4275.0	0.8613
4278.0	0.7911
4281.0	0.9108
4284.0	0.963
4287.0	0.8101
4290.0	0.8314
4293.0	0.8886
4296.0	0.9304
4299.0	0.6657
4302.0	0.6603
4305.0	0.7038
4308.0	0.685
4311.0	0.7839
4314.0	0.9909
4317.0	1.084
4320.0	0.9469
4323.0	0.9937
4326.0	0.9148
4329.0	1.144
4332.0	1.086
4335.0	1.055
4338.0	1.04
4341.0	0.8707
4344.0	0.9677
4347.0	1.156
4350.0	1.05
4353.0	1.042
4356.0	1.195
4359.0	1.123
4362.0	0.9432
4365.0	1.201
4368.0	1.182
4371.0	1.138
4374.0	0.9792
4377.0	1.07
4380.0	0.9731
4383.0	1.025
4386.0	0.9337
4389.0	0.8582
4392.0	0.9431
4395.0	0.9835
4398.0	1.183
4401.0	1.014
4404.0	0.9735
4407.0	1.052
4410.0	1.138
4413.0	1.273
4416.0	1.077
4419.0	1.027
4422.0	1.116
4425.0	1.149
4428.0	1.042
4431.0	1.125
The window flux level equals 1.02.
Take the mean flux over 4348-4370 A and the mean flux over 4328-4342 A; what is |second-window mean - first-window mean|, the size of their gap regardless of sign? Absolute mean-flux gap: 0.07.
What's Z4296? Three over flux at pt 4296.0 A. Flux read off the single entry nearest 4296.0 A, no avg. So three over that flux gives 3.22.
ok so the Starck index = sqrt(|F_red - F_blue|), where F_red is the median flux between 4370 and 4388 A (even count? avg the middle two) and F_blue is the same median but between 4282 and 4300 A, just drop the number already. 0.38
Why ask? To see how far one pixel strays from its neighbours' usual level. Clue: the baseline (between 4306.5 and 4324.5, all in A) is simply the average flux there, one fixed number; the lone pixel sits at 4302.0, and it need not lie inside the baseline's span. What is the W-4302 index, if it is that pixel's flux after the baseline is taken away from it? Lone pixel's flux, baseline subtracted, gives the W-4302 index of -0.25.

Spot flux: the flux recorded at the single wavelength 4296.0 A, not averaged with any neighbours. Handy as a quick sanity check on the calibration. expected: 0.9304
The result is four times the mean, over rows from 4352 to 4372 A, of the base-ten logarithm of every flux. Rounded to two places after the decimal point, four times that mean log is 0.19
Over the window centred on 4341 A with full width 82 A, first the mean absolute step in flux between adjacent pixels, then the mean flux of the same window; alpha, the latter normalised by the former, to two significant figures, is 9.6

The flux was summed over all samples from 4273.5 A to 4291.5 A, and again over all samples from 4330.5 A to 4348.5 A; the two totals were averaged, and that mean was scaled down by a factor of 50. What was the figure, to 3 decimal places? 0.113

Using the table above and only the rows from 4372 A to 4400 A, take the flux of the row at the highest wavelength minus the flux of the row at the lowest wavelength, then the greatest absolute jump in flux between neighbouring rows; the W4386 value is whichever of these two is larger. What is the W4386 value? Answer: 0.204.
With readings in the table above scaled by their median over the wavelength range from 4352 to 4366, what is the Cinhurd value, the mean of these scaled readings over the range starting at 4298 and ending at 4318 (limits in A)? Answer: 0.71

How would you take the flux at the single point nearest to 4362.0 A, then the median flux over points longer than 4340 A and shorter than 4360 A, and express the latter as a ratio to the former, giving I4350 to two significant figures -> 1.1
